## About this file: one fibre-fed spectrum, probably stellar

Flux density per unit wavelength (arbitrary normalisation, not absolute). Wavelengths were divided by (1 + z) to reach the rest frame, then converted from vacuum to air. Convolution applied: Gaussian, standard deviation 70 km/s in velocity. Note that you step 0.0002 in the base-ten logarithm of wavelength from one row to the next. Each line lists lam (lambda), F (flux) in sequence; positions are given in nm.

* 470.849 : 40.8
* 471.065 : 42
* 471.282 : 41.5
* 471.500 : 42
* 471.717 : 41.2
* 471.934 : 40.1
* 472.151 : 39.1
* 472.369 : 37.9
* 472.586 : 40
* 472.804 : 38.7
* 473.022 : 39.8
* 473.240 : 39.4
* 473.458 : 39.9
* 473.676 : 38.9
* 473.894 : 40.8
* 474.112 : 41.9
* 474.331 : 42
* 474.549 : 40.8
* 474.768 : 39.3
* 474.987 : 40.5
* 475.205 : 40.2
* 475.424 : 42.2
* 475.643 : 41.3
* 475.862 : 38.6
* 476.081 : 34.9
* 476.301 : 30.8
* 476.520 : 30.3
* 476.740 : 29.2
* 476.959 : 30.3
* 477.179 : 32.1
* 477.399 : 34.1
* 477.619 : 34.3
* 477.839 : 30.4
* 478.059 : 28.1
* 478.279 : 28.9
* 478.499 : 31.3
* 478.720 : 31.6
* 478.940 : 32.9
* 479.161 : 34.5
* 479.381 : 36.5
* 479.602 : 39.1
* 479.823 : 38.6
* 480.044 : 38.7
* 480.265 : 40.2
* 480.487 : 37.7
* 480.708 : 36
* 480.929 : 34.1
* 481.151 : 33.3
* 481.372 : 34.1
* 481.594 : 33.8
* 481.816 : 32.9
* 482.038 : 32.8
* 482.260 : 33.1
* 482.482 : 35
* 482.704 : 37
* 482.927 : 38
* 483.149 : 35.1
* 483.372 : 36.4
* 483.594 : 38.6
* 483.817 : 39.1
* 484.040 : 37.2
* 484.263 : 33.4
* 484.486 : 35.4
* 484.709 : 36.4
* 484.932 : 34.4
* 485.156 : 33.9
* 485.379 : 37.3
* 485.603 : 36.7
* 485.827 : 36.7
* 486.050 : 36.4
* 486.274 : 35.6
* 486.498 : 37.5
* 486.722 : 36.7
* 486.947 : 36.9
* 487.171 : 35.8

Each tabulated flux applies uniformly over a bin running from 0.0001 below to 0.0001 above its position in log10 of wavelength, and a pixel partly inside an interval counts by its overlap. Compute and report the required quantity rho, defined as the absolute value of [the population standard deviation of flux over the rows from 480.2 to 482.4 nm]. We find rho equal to 2.3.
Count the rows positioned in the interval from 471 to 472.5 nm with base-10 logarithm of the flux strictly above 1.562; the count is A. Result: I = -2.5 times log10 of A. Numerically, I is -2.1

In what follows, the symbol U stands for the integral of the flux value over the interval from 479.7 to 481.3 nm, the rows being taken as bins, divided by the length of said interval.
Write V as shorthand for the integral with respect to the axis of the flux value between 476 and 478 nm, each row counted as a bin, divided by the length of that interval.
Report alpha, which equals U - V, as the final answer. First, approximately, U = 36.9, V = 32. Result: 5.2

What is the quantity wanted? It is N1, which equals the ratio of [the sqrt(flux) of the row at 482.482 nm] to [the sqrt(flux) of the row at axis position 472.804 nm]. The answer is 0.95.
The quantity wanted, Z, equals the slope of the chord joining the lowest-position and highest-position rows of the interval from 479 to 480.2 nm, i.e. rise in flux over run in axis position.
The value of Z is 4.8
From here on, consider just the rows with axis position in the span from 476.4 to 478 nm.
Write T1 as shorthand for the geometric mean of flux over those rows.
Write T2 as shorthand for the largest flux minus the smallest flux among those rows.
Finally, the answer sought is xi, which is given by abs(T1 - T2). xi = 26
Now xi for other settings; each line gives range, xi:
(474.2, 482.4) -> 21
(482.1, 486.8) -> 30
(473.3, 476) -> 37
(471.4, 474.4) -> 36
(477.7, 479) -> 26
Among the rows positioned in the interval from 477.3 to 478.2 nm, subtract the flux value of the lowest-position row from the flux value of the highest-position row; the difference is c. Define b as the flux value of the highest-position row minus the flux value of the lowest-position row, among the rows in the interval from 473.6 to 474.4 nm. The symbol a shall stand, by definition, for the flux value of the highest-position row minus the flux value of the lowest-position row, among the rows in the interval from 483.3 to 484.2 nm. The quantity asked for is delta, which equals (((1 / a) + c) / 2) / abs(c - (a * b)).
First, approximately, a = 1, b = 3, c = -6.0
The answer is -0.3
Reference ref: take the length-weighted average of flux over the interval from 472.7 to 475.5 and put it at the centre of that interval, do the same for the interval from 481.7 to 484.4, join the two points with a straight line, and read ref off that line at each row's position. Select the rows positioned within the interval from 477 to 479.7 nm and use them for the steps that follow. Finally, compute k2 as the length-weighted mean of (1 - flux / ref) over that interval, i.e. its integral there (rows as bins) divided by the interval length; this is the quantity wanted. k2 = 0.14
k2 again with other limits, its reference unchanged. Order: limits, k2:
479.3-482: 0.02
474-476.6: 0.03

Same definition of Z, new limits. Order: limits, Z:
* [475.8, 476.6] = -12.6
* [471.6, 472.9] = -2.3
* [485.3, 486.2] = -1.3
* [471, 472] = -2.2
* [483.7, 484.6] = -5.5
